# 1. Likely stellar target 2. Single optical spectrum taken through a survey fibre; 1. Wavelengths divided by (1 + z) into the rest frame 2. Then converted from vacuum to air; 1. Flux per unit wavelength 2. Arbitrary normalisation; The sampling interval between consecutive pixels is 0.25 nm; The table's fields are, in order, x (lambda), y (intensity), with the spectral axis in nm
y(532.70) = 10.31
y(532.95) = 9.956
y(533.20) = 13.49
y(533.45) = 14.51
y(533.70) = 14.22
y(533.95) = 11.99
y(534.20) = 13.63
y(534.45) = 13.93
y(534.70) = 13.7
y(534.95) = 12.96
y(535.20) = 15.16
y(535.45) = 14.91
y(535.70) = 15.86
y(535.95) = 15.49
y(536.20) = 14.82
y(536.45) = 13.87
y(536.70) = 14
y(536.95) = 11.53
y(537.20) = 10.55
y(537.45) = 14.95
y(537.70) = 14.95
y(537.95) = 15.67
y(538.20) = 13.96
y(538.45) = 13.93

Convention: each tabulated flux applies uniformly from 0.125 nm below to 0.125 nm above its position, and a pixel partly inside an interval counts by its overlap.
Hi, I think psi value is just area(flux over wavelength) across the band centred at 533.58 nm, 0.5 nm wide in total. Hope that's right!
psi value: 7.2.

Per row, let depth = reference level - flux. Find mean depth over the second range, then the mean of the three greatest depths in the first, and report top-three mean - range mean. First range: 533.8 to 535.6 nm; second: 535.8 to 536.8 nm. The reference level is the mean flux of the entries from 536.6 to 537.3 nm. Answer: 1.7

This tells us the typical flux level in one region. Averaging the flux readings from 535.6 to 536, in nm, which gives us 15.7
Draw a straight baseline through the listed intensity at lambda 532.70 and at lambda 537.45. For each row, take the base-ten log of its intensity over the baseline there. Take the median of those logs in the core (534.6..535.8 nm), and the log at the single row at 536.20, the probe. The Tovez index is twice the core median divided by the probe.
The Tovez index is 3.6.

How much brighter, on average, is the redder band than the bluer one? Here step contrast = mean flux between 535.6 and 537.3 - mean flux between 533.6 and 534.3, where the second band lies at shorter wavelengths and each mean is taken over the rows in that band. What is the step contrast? 0.5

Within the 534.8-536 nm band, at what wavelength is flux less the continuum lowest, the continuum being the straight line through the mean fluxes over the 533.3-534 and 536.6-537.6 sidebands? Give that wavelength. 534.95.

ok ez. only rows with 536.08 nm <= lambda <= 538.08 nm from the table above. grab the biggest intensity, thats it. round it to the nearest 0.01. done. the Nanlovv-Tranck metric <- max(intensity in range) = 15.67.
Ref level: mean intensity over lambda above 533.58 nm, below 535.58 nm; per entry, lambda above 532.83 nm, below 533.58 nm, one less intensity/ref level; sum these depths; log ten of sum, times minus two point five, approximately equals 1.5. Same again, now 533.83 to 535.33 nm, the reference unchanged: 2.4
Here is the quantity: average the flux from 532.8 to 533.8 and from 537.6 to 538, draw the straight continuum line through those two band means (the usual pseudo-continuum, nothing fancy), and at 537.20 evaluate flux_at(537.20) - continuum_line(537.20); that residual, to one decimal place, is -4.4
